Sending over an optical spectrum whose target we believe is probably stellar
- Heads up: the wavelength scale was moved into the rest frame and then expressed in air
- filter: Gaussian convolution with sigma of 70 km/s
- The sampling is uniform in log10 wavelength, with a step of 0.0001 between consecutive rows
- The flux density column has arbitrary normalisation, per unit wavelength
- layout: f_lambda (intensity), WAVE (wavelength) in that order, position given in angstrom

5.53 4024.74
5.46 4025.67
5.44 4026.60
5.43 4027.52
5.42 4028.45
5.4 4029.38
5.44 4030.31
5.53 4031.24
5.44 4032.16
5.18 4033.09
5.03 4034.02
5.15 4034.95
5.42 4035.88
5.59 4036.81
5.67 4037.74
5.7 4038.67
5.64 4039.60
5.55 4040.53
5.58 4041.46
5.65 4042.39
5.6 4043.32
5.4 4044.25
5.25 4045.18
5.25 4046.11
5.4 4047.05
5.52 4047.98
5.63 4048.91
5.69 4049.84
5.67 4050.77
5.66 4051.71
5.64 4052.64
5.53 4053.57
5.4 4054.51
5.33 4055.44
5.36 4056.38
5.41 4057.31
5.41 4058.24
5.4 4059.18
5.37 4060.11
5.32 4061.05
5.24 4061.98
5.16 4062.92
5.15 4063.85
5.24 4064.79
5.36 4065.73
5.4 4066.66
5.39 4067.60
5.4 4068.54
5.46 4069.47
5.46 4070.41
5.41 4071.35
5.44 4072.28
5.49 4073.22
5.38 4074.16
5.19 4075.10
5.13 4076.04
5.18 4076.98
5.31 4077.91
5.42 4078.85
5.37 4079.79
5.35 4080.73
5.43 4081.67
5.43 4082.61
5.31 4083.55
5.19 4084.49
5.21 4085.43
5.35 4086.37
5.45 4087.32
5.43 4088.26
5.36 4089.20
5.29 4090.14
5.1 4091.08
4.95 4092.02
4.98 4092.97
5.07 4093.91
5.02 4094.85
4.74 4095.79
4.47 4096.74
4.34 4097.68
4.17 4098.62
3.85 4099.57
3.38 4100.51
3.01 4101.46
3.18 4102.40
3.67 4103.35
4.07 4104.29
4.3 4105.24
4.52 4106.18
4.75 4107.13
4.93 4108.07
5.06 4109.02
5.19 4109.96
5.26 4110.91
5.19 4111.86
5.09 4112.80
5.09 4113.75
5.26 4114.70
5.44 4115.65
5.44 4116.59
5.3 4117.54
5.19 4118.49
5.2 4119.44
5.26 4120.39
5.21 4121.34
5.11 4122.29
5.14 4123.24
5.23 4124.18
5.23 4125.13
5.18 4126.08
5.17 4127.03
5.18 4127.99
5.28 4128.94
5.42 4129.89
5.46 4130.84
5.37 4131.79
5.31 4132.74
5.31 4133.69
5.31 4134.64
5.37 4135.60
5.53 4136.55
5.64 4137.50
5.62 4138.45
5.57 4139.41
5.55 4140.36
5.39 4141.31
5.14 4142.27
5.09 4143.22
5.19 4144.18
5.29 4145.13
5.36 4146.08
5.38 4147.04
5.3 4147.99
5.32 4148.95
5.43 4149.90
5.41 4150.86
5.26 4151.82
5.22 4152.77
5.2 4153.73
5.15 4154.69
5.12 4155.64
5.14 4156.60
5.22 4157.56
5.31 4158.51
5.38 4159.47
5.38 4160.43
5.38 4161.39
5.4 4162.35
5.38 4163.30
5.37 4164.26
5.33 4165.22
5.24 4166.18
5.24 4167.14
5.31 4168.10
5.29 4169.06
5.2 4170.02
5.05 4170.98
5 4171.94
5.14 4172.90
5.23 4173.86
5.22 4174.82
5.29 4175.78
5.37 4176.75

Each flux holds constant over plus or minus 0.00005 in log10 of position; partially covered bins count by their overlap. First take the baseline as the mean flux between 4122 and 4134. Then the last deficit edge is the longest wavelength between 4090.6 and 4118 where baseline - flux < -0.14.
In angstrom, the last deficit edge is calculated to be 4116.59 angstrom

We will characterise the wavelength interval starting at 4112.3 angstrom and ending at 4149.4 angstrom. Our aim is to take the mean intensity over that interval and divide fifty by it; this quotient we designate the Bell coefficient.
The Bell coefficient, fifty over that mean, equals 9.4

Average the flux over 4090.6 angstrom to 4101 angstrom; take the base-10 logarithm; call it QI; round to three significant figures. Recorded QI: 0.658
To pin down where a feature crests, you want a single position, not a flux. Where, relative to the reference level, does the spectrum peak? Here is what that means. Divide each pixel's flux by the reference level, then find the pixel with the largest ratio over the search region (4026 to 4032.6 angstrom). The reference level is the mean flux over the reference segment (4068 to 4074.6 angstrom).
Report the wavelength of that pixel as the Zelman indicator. 4031.24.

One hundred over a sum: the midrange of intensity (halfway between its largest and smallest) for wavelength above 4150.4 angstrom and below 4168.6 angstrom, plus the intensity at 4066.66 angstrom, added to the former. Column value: 9.38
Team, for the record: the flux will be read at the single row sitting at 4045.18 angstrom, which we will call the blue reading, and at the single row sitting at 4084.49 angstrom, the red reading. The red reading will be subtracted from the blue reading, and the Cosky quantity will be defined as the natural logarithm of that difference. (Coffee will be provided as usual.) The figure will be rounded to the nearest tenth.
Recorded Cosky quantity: -2.8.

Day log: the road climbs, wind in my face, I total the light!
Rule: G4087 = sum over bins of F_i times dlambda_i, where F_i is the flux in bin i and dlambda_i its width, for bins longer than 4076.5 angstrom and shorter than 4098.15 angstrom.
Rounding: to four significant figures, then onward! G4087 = 111.8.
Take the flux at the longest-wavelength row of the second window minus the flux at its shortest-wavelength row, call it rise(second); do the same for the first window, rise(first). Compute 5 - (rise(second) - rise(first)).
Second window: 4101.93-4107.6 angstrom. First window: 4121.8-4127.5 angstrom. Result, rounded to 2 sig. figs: 3.5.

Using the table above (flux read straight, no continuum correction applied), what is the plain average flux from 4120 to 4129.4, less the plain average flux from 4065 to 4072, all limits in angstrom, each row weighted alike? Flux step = -0.21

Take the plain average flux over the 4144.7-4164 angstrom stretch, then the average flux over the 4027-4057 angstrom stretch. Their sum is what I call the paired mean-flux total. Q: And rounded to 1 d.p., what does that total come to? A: 10.8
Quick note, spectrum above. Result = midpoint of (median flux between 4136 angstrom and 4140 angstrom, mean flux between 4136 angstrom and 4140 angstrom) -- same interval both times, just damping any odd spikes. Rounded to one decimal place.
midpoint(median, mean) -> 5.6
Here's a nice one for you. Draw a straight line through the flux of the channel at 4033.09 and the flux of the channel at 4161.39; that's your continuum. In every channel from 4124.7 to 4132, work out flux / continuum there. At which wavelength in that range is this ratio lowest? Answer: 4127.03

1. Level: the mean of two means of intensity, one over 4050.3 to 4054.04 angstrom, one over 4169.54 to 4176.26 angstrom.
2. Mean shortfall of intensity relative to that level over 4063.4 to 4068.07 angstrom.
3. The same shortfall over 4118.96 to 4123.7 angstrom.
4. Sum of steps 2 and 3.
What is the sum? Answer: 0.29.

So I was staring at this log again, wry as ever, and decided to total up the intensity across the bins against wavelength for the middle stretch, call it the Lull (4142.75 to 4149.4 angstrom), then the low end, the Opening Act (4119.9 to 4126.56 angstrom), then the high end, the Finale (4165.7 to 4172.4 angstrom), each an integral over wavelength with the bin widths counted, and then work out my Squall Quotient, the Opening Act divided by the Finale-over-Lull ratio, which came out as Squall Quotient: 34.9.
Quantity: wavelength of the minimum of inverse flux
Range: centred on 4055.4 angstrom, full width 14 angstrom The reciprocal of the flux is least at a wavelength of 4049.84 angstrom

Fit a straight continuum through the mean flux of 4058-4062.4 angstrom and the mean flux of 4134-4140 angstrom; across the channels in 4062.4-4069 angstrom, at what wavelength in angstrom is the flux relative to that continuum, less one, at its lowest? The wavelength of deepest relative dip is 4063.85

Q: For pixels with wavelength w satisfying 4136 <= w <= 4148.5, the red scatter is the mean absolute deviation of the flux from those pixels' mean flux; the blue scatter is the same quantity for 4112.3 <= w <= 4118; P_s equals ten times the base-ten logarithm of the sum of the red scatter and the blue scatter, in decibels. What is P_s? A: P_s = -5.6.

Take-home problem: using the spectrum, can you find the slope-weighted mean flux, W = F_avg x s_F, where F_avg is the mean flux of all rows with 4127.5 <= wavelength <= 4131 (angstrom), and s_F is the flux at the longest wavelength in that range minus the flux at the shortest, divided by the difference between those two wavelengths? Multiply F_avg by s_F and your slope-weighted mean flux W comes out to 0.52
